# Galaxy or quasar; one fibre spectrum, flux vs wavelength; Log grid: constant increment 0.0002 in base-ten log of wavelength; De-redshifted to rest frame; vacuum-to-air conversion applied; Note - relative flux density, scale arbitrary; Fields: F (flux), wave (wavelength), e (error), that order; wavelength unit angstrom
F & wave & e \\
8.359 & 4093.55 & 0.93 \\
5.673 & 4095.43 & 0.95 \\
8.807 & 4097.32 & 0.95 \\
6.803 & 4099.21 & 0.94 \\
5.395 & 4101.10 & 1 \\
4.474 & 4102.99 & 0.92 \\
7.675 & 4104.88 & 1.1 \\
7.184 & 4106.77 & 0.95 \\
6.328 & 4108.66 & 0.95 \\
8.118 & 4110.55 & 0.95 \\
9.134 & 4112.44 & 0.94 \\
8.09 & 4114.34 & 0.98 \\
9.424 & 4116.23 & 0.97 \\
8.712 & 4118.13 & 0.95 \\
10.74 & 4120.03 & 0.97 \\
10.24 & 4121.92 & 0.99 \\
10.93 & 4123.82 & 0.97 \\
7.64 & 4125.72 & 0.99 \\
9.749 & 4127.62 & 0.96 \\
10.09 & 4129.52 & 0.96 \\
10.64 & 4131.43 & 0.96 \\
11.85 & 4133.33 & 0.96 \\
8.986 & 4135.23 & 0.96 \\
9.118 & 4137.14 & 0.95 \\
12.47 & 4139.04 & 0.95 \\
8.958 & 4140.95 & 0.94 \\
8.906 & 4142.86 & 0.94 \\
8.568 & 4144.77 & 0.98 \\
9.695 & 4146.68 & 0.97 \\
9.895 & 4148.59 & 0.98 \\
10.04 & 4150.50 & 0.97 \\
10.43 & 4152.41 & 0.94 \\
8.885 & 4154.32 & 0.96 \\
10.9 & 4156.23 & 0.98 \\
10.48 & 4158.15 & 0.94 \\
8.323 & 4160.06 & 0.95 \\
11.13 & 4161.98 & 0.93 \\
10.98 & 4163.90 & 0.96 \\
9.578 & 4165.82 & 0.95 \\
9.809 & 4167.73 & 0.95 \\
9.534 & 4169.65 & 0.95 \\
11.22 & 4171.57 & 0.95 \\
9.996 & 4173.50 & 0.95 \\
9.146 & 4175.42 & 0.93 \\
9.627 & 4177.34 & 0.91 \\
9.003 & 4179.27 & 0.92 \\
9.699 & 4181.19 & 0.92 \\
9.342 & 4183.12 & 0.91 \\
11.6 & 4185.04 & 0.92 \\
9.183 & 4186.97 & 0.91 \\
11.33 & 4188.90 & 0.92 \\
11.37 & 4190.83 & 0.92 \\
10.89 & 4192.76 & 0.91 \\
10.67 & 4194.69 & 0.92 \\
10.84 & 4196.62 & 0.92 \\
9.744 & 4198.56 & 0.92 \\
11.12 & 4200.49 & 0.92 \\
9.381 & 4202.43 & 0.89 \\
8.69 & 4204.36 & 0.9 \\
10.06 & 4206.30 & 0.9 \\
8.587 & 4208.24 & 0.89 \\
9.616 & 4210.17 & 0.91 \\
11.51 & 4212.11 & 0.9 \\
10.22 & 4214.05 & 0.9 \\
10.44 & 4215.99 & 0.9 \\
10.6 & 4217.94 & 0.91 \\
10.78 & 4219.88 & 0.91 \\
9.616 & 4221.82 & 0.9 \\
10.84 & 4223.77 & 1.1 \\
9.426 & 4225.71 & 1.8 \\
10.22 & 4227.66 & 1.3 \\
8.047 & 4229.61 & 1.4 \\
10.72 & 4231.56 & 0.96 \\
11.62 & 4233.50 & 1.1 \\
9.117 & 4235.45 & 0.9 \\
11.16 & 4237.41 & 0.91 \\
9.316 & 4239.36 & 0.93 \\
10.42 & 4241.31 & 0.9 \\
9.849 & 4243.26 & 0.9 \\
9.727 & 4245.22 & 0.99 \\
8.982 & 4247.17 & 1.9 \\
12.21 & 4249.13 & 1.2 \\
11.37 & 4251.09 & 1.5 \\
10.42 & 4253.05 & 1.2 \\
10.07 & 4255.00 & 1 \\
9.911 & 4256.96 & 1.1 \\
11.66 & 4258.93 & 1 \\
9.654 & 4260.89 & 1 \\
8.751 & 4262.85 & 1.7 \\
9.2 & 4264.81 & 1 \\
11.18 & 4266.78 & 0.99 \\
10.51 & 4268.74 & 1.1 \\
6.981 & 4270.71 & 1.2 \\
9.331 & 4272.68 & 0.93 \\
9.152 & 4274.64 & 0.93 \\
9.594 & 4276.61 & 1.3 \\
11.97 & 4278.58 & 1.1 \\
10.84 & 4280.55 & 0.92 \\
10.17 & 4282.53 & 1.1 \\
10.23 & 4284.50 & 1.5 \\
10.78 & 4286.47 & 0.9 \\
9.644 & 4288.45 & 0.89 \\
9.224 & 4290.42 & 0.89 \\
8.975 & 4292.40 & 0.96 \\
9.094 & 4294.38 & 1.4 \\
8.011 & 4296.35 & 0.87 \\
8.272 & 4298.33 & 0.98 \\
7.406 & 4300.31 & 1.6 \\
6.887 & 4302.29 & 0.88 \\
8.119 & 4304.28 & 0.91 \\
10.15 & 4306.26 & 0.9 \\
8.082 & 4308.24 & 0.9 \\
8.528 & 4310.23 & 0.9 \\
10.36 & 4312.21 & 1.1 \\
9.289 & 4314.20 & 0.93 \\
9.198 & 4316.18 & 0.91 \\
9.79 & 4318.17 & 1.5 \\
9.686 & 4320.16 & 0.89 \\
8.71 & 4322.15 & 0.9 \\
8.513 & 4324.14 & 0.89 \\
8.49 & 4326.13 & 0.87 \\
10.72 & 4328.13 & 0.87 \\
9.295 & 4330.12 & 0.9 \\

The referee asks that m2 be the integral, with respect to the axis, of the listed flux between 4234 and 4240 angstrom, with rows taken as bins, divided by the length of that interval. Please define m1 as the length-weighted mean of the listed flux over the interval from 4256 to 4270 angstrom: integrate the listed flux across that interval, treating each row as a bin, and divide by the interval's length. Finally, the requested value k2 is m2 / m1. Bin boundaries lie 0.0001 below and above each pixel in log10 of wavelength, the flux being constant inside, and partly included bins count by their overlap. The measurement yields 1.00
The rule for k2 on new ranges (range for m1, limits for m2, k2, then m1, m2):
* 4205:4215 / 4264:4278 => 0.95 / 9.96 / 9.5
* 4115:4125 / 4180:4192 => 1.05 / 9.90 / 10.4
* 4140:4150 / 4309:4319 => 1.02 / 9.24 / 9.4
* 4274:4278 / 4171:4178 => 1.03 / 9.65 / 9.9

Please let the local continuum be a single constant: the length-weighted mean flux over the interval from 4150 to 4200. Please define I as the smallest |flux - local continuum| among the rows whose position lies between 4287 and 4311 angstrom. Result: 0.006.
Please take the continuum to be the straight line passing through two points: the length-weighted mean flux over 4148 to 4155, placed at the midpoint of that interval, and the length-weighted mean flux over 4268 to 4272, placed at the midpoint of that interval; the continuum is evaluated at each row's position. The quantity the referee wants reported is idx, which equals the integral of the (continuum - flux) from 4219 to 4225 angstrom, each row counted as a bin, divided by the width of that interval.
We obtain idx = -1.2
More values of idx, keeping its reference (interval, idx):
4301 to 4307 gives 0.1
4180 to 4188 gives -0.4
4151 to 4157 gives -0.2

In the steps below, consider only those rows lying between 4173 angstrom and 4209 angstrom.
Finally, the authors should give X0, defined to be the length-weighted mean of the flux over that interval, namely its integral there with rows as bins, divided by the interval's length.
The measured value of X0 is 10.0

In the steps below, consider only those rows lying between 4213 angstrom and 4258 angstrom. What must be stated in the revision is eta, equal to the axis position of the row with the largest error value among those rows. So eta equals 4247.17 angstrom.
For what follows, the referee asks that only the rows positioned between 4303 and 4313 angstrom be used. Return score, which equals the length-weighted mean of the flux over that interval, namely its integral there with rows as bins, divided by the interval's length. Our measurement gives 9.0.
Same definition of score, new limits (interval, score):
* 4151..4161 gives 9.8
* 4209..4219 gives 10.4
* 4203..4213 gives 9.7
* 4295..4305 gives 7.8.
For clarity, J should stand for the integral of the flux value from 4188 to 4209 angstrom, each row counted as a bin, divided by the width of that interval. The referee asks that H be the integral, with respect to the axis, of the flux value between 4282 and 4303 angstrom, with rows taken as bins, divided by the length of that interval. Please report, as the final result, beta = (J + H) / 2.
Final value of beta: 9.6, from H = 9.0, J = 10.25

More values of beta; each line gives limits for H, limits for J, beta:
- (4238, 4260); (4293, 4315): 9.5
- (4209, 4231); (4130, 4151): 10.0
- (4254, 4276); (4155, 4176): 9.9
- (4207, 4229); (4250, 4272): 10.1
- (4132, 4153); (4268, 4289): 9.9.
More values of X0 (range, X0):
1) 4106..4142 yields 9.4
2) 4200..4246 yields 10.0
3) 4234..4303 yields 9.7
